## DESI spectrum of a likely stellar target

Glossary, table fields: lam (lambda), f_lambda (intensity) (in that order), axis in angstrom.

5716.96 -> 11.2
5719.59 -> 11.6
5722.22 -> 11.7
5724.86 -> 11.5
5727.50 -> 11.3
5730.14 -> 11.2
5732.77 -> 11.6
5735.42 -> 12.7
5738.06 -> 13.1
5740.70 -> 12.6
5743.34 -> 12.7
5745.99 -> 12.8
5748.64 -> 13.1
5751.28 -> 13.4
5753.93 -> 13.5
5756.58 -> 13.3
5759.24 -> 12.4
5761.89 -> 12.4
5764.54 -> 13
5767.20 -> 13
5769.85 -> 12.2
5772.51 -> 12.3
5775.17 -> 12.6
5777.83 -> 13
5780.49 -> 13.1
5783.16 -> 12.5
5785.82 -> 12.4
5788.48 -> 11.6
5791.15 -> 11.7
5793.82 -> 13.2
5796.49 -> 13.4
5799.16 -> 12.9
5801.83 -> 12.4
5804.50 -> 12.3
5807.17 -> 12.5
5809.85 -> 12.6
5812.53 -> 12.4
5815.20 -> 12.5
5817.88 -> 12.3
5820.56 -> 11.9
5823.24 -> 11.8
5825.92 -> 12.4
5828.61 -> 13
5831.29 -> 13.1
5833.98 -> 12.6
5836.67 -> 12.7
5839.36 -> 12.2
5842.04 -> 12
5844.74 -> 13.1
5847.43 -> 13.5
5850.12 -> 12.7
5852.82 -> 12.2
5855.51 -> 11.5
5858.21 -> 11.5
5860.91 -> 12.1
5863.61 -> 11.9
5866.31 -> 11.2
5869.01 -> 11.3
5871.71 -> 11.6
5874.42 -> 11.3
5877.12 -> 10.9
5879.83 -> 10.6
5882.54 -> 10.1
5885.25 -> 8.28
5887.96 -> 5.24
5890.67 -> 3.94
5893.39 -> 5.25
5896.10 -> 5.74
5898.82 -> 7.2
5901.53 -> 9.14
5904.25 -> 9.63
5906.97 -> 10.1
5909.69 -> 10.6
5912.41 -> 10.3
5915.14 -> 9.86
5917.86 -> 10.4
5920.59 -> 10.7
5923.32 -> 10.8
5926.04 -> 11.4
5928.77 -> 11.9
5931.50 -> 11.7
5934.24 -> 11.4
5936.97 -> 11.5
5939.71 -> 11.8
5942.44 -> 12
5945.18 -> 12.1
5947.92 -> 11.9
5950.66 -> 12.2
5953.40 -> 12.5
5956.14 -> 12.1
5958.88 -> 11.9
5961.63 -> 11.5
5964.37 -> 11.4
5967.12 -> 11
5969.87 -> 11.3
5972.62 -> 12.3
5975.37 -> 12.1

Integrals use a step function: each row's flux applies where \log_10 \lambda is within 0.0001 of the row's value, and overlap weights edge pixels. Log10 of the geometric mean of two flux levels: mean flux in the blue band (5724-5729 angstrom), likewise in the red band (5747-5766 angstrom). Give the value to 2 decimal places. 1.09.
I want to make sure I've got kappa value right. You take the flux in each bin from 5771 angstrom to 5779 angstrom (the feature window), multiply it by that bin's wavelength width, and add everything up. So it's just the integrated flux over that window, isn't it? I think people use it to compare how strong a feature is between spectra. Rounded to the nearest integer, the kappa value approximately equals 101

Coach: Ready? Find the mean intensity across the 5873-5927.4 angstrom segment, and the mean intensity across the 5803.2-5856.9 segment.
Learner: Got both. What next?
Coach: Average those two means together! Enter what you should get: 10.8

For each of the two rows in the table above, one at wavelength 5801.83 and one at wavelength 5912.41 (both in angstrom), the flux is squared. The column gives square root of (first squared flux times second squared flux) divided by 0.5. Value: 255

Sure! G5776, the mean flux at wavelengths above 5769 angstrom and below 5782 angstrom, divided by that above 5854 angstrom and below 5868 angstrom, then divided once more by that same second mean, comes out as 0.093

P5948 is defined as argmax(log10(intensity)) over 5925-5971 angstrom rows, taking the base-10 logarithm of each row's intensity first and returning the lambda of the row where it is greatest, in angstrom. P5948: 5953.40 angstrom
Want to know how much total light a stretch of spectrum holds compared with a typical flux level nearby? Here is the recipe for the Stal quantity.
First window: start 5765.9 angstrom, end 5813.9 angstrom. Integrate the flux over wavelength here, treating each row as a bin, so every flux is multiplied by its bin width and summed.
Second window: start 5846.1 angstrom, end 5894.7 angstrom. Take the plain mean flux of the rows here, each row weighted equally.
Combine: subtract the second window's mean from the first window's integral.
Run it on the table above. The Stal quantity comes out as 593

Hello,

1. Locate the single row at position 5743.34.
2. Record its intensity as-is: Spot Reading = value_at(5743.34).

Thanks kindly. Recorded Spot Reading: 12.7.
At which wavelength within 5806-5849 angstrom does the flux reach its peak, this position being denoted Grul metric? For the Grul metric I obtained 5847.43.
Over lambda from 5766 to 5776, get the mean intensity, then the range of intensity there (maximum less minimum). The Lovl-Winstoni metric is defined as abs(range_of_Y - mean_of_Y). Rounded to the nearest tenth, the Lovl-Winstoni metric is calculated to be 11.7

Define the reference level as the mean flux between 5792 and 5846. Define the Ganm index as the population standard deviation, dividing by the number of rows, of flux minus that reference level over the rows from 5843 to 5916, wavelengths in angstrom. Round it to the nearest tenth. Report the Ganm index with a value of 2.5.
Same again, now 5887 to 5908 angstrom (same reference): 2.2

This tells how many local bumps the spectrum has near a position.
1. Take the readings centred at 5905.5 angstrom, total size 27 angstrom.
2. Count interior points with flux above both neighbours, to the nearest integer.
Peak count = 1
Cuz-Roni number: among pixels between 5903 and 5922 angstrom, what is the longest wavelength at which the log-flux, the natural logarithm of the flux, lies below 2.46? 5920.59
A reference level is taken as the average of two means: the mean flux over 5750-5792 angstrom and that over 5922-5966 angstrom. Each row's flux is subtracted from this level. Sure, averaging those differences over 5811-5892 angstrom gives 0.81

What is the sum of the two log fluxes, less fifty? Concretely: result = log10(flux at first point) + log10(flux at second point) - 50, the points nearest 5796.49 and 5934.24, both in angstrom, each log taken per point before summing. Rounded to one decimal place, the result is -47.8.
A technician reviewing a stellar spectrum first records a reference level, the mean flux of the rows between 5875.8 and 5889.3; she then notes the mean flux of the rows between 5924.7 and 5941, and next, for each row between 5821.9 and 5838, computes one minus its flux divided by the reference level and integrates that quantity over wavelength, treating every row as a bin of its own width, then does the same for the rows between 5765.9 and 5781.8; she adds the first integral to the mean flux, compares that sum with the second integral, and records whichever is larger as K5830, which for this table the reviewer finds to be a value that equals 5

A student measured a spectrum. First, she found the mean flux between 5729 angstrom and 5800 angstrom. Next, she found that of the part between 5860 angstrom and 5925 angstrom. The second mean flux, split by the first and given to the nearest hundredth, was 0.75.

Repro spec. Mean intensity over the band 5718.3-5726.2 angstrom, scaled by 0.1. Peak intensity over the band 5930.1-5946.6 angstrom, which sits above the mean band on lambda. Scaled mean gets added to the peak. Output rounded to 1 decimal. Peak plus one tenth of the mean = 13.3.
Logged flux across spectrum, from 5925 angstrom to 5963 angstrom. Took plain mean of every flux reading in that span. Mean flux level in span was 11.9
